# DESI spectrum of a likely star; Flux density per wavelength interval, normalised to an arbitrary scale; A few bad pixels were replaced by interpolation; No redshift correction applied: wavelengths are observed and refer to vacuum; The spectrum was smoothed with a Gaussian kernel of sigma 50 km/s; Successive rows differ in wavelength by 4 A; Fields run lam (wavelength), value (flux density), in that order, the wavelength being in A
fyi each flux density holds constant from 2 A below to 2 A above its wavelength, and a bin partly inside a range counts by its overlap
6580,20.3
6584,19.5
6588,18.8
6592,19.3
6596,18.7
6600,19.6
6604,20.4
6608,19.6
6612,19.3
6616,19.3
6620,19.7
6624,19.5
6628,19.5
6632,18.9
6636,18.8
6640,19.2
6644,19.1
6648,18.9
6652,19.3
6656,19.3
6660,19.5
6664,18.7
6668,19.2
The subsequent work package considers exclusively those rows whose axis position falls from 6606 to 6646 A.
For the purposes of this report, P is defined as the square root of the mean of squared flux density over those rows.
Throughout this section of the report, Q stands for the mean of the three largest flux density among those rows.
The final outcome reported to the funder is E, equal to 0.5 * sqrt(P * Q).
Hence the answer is 9.72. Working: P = 19.29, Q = 19.6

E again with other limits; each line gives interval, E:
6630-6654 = 9.56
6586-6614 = 9.81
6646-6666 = 9.63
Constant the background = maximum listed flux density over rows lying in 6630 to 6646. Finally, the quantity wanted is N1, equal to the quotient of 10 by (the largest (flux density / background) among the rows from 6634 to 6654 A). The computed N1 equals 9.95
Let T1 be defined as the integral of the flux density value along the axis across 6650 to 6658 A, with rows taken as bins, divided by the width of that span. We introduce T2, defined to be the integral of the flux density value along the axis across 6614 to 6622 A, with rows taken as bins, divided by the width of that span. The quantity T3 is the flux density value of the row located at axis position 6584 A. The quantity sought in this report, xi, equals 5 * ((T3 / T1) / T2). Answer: 0.259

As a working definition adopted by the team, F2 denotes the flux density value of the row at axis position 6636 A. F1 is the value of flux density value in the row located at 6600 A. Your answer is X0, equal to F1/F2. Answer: 1.043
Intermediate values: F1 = 19.6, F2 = 18.8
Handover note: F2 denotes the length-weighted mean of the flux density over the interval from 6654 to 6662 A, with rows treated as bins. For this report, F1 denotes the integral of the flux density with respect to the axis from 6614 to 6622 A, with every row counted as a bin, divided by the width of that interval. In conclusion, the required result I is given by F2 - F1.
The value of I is -0.10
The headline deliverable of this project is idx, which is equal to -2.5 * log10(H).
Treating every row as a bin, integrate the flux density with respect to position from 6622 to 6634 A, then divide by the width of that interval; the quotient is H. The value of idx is -3.21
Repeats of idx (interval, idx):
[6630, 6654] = -3.20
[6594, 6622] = -3.23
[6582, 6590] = -3.21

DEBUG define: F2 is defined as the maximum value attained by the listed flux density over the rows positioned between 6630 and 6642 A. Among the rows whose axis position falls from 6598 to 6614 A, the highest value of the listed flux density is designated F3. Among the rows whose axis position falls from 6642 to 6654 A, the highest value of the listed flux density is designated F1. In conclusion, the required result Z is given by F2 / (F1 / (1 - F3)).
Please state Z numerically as -19.3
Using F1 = 19.3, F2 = 19.2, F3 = 20.4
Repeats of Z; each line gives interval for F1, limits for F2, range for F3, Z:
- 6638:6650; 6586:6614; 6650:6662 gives -19.7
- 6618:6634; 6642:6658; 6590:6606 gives -19.0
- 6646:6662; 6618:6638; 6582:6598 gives -18.7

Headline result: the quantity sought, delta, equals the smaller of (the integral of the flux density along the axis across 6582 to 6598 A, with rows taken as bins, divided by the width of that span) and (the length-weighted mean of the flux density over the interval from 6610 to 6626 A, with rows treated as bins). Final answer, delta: 19.1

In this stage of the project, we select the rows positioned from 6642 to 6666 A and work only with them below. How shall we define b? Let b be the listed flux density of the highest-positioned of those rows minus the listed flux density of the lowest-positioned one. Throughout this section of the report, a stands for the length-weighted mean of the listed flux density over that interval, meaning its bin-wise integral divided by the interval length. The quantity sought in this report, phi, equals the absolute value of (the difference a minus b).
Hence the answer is 19.5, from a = 19.1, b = -0.40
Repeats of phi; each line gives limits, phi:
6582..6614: 19.6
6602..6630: 20.5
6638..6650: 19.4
